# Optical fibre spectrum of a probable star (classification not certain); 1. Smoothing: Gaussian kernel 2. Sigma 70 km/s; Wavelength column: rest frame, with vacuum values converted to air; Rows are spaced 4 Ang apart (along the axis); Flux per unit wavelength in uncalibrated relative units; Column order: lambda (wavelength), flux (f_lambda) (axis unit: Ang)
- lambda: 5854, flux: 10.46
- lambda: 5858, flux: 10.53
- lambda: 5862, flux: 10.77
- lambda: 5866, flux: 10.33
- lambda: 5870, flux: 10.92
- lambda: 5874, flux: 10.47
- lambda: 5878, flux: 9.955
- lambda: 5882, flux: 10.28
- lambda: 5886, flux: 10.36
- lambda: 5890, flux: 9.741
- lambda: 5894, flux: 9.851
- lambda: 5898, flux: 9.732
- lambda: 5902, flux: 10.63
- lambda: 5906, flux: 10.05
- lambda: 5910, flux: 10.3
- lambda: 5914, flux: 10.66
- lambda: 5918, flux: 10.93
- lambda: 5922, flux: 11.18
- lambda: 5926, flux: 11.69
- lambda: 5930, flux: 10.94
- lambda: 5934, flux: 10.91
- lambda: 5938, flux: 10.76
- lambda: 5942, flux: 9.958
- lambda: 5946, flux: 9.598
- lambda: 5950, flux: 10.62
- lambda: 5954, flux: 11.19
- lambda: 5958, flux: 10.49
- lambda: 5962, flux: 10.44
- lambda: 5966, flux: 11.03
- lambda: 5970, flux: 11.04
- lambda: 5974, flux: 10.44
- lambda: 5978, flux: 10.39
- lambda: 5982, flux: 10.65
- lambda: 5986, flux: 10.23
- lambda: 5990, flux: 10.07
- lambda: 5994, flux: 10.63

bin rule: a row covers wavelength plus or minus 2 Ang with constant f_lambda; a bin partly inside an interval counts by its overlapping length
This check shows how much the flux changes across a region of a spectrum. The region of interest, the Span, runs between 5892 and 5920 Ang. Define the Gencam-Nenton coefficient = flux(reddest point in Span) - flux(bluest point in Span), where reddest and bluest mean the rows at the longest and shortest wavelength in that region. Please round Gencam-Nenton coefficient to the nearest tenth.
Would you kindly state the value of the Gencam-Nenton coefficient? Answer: 1.1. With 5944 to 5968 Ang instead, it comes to 1.4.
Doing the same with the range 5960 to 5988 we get -0.2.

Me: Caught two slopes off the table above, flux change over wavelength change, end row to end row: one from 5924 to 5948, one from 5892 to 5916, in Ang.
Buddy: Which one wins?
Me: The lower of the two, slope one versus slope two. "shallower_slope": -0.10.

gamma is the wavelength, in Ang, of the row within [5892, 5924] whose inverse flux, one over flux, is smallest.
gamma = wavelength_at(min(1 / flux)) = 5922 Ang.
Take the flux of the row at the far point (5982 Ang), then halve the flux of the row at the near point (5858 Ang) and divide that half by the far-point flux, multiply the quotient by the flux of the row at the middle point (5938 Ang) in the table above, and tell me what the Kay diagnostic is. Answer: 5.3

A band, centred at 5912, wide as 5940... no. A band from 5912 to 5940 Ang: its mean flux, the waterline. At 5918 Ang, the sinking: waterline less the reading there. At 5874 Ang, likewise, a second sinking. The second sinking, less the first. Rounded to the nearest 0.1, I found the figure 0.5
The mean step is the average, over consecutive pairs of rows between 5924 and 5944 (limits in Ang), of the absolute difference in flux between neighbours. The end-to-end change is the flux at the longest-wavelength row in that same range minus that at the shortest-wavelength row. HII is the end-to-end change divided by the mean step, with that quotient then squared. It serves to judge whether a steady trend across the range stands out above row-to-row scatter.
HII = 16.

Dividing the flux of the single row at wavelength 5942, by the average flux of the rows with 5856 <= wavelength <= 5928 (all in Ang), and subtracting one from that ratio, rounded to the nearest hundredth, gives -0.05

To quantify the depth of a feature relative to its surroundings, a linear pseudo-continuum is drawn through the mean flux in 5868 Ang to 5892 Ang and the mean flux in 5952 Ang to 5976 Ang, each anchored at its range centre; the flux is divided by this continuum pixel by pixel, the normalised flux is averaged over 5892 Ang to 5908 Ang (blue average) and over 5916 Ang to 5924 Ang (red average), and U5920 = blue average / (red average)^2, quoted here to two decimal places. 0.88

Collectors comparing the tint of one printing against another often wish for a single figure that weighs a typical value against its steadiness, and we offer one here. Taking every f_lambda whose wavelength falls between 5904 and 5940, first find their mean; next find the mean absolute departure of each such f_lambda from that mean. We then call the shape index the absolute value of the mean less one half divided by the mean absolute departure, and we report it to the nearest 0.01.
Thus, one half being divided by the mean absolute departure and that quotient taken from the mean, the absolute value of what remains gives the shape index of 9.35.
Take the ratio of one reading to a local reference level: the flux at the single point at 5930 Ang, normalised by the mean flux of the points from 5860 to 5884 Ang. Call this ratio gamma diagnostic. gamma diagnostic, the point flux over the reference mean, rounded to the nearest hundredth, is 1.05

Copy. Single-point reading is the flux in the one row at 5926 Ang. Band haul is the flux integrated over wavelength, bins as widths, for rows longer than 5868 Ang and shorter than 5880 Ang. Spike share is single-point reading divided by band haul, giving 0.0932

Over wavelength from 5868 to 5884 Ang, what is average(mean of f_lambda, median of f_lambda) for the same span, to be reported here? 10.4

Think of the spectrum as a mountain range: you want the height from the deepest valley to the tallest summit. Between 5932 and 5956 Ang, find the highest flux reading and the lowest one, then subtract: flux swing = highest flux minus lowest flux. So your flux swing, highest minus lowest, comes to 1.59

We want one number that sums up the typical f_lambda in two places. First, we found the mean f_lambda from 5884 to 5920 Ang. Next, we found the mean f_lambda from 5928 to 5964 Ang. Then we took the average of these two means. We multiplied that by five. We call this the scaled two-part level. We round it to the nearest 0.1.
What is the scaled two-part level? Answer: 52.0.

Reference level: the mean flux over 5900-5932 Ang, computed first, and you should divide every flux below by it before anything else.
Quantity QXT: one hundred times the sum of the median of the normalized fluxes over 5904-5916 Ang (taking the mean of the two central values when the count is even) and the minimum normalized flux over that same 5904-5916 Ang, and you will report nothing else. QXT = 188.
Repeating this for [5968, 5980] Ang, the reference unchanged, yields 193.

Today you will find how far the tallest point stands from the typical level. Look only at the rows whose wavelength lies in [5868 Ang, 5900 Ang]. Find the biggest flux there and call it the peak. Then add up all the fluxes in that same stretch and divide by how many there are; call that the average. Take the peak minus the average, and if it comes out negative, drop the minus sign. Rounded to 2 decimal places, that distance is 0.76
